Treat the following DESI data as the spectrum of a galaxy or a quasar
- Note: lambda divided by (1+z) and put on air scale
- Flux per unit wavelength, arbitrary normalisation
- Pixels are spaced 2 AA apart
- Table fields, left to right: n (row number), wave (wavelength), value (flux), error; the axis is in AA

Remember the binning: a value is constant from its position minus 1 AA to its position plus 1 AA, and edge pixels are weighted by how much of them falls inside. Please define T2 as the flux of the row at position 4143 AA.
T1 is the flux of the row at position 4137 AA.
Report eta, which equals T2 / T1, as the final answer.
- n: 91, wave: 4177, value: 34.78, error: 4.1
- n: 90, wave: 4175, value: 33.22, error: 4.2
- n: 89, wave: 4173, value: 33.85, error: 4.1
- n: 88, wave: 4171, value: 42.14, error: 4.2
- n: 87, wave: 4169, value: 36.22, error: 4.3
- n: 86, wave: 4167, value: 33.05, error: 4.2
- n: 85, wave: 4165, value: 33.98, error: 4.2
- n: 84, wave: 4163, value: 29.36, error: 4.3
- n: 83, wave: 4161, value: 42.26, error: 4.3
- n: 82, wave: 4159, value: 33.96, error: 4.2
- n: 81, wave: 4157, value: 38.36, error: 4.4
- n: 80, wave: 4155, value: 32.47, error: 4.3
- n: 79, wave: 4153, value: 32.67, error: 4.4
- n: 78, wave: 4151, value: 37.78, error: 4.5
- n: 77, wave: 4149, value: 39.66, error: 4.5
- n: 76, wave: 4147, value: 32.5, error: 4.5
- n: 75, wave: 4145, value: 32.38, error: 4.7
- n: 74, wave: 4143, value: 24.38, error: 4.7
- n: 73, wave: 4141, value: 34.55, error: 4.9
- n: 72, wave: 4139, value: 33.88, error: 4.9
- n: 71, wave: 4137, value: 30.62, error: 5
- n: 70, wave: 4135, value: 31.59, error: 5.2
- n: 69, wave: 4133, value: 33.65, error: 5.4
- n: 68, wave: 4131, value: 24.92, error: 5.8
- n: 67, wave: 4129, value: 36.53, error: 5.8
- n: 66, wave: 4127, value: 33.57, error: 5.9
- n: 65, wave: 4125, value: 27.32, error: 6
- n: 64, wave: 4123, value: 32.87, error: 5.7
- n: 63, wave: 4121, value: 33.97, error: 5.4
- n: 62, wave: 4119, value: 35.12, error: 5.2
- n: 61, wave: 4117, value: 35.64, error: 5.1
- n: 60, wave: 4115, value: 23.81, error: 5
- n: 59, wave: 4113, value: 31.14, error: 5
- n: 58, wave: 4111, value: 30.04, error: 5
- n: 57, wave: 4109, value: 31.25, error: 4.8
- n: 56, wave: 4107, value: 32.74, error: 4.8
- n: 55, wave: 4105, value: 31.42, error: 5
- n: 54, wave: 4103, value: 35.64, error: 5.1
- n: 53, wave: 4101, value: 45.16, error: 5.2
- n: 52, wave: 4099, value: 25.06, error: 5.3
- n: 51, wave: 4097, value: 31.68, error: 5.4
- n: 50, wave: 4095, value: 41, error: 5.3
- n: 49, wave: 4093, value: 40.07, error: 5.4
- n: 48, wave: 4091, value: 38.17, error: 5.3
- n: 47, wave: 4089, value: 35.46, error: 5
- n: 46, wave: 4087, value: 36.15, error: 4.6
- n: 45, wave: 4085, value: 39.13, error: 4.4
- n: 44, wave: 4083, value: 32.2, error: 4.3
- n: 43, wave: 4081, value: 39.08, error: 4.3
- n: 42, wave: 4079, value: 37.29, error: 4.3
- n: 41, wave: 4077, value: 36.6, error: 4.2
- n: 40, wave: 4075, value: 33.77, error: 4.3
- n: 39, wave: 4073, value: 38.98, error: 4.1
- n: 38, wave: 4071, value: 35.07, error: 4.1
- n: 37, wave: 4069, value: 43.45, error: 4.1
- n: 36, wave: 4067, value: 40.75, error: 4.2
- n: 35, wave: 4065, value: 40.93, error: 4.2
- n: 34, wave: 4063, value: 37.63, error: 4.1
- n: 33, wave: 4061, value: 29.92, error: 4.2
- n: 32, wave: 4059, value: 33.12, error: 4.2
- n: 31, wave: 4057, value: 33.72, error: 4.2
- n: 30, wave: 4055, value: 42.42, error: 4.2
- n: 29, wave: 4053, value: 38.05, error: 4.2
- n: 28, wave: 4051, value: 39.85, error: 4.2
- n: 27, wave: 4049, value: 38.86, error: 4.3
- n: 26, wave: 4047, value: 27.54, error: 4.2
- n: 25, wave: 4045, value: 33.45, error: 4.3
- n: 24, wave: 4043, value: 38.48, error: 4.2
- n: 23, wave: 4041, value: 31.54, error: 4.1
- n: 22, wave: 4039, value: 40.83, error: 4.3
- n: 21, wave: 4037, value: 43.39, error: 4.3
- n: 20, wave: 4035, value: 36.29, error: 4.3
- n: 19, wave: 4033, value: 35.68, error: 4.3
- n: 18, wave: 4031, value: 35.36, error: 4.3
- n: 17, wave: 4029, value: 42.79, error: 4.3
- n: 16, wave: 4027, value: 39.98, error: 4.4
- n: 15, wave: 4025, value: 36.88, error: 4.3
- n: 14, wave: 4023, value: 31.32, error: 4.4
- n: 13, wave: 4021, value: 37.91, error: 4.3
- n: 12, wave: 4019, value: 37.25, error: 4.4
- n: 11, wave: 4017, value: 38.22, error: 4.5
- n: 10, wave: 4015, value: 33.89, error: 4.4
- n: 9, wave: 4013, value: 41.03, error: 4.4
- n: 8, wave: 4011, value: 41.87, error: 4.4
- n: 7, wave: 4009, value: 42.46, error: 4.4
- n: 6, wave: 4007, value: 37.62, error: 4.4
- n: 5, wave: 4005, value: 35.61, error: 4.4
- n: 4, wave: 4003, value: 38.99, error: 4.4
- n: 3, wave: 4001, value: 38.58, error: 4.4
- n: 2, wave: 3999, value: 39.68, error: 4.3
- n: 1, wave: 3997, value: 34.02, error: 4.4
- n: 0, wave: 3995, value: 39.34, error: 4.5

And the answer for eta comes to 0.8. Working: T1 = 30.62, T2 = 24.38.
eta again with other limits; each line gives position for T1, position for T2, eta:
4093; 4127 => 0.8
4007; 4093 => 1.1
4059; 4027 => 1.2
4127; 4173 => 1.0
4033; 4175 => 0.9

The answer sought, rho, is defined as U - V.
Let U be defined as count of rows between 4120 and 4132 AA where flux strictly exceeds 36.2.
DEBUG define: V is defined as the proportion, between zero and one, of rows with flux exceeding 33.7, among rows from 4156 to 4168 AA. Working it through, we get 0.3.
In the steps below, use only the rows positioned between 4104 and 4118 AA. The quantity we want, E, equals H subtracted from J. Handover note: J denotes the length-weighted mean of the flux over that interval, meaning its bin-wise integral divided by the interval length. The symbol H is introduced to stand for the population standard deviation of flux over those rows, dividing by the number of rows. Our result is 28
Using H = 3.3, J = 30.9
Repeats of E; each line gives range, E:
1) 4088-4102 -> 30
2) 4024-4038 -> 35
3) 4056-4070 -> 32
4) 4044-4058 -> 32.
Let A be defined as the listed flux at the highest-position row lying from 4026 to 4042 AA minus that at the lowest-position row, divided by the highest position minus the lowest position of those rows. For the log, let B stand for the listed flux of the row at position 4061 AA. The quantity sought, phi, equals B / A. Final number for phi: -50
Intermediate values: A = -0.6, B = 29.92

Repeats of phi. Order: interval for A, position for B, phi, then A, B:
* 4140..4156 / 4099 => -169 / -0.1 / 25.06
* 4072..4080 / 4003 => -138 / -0.3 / 38.99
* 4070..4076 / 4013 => -126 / -0.3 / 41.03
